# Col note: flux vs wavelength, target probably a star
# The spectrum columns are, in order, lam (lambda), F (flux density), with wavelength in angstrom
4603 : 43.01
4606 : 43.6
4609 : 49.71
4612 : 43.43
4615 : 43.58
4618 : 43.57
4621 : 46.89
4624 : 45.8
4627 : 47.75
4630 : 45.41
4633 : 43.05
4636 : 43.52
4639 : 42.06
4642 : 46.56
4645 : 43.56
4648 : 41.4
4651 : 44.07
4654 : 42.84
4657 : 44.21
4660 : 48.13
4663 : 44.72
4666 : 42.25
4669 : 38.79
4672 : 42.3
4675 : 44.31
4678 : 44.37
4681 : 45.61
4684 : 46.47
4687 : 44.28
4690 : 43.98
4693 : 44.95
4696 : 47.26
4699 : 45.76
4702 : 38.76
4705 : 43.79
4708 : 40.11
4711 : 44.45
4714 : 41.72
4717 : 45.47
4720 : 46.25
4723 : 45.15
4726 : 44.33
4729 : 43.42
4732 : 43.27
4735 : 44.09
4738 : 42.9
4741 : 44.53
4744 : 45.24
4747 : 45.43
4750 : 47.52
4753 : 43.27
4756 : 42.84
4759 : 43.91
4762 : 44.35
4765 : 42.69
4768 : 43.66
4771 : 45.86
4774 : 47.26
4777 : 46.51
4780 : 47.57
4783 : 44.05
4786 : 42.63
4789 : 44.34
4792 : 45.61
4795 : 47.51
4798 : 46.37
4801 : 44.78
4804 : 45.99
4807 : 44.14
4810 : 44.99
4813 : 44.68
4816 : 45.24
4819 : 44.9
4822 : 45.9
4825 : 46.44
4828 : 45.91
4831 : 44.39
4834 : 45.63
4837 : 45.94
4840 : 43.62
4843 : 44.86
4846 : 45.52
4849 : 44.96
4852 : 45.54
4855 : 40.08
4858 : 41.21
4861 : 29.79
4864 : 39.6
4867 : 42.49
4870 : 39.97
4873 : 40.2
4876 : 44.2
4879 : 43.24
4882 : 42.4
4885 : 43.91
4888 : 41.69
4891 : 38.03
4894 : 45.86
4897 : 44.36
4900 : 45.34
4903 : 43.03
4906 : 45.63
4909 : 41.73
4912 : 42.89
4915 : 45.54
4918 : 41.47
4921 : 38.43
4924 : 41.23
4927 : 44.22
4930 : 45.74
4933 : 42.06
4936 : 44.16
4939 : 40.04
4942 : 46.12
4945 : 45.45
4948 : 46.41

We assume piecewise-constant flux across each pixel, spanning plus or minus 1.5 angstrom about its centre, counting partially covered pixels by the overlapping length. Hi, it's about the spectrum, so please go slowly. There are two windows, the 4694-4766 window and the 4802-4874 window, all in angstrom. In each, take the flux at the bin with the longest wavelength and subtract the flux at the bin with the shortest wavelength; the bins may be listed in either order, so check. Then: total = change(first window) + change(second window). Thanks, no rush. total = -10.4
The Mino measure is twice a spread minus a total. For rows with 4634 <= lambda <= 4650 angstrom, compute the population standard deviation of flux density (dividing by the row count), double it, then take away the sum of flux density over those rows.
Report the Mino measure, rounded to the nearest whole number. -214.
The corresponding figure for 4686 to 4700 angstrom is -224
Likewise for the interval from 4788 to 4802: -226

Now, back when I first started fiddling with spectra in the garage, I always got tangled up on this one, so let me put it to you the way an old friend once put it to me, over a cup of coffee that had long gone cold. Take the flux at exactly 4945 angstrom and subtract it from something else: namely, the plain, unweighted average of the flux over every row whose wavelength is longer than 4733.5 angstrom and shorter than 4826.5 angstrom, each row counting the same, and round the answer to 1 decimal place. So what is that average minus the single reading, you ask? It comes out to -0.4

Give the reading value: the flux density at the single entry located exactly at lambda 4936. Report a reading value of 44.16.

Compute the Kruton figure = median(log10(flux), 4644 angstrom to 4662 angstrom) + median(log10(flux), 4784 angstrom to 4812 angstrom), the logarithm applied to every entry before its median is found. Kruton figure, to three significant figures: 3.29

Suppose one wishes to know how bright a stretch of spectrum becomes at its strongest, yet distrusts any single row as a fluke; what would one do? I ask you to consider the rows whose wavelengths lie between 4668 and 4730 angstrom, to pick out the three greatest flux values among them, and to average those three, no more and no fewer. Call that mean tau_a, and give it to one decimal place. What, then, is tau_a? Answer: 46.7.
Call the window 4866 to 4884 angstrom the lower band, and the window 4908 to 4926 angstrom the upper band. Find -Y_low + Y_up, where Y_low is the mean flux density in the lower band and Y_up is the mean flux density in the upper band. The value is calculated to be -0.2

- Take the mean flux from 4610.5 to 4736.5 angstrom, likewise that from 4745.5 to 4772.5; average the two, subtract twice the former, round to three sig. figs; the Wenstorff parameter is -43.9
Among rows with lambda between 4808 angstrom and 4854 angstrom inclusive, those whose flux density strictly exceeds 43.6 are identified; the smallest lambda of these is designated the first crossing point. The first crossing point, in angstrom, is 4810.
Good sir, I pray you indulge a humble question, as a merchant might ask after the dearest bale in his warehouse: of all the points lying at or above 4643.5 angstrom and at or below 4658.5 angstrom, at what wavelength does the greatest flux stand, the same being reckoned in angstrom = 4657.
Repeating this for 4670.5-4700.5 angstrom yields 4696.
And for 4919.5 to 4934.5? 4930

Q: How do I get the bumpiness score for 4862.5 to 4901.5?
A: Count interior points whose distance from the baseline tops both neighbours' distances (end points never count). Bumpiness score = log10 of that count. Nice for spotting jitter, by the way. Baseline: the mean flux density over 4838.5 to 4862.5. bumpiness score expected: 0.60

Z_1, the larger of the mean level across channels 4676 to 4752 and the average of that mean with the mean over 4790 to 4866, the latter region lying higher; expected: 44.4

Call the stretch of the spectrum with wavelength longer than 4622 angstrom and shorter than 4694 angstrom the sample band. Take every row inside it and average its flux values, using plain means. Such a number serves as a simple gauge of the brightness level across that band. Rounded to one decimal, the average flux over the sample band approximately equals 44.2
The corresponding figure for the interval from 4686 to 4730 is 44.0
